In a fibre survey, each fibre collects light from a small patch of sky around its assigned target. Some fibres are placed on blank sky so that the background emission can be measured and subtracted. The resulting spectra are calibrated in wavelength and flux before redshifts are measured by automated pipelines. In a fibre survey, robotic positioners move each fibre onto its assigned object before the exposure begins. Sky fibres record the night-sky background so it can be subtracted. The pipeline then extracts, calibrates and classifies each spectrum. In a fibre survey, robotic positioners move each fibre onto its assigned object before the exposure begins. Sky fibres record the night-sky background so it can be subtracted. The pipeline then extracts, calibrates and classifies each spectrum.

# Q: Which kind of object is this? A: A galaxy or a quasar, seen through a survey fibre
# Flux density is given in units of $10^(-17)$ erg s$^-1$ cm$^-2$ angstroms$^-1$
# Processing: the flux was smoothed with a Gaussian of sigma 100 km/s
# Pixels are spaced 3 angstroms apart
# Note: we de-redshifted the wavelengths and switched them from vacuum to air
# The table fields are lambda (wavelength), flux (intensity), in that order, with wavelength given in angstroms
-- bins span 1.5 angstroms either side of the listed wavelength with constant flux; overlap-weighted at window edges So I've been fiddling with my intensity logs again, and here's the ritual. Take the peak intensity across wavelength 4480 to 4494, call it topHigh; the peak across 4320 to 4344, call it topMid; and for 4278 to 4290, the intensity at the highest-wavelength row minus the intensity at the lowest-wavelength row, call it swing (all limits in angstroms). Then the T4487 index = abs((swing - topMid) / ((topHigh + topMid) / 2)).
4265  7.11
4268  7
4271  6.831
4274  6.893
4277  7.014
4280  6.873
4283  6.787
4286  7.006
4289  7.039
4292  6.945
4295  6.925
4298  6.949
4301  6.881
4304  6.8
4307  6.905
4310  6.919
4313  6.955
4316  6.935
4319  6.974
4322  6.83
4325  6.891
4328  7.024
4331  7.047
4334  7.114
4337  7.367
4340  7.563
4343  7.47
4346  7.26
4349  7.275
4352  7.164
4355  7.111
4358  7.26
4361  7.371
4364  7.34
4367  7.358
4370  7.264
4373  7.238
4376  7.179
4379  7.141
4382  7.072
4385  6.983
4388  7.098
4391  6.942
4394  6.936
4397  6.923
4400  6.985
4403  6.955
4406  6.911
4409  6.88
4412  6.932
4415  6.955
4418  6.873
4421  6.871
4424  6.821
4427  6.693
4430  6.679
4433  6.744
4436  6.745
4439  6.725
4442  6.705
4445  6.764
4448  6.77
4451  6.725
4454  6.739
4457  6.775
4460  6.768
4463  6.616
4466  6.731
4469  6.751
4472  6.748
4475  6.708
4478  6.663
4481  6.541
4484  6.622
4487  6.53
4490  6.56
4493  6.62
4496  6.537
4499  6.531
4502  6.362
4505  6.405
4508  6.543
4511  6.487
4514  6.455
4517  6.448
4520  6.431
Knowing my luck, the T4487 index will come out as 1.04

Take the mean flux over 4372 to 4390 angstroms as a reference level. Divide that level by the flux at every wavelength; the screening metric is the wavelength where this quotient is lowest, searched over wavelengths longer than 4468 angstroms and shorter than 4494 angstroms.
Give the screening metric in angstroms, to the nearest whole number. 4469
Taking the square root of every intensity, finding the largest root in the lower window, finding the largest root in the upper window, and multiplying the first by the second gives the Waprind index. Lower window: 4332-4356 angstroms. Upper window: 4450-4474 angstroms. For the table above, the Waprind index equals 7.16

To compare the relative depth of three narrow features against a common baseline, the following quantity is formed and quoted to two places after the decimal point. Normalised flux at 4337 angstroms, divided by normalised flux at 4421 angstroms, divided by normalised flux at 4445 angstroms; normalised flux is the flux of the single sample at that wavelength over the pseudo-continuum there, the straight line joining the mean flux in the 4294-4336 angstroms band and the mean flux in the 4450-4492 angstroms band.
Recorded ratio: 1.04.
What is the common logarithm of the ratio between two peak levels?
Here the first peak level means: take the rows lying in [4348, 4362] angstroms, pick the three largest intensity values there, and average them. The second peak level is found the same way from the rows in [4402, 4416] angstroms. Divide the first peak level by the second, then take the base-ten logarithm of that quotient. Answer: 0.022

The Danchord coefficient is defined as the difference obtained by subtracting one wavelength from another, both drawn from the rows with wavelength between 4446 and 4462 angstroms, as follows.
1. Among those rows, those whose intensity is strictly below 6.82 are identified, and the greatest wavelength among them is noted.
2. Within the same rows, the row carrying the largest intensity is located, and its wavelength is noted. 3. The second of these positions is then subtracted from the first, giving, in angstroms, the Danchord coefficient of 3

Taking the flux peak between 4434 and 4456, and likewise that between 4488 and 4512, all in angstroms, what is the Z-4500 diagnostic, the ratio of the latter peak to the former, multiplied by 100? 98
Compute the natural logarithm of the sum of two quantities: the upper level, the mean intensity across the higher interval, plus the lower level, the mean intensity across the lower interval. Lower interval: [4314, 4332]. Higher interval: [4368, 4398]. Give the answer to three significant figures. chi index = 2.64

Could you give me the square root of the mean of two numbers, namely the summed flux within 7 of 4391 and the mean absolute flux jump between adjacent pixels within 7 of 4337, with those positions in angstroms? 4.19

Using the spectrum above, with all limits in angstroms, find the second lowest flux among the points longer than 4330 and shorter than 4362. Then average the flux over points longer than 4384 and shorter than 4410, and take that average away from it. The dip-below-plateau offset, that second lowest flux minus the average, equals 0.15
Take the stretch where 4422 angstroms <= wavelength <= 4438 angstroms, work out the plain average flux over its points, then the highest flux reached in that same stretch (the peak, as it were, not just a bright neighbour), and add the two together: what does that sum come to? 13.6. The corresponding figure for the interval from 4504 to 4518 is 13.0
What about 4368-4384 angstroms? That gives 14.4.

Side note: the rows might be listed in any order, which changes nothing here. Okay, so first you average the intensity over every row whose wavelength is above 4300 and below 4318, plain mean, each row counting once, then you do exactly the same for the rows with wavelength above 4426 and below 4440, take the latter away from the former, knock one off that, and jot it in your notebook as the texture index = -0.82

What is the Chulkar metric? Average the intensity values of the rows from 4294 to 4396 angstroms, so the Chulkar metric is 7.1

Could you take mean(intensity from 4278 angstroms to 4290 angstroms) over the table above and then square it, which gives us 48.0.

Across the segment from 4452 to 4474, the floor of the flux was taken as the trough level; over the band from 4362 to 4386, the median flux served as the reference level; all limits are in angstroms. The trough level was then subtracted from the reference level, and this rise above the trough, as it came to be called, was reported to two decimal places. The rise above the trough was 0.59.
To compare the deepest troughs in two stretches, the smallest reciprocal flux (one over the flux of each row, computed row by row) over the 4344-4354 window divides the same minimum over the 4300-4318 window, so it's 1.05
